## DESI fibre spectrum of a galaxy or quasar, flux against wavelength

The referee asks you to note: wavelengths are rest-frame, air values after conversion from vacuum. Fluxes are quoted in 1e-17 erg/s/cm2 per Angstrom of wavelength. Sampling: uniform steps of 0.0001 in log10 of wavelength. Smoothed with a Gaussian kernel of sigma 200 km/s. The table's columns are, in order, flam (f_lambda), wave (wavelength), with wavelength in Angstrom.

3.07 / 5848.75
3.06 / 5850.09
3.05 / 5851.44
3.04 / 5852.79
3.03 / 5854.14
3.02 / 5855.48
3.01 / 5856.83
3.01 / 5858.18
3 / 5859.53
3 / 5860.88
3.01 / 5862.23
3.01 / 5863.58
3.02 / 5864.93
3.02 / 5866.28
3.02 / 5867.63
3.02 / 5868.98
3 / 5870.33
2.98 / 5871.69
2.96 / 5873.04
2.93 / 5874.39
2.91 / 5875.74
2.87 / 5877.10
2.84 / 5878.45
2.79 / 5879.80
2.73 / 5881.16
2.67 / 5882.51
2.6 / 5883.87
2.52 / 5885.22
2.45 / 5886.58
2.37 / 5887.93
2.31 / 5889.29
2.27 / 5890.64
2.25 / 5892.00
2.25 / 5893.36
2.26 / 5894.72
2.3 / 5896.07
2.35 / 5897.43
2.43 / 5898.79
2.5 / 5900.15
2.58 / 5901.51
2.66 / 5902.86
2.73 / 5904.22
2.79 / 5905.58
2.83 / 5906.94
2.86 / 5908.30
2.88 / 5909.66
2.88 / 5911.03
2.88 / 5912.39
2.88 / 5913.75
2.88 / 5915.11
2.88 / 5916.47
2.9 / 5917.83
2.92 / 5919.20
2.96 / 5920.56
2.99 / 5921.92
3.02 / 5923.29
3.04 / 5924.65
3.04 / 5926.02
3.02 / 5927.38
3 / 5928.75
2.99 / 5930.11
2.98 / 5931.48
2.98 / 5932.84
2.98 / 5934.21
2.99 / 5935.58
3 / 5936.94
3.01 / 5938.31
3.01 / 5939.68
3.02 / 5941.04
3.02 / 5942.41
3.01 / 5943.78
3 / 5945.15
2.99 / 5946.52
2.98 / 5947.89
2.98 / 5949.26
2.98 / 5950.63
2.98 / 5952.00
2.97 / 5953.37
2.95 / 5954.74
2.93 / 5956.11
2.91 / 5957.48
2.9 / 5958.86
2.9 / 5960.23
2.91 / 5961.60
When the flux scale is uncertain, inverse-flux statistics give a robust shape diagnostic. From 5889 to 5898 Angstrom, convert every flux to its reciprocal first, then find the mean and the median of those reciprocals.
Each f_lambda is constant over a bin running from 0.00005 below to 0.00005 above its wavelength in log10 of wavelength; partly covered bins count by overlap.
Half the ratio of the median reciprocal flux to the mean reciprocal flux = 0.503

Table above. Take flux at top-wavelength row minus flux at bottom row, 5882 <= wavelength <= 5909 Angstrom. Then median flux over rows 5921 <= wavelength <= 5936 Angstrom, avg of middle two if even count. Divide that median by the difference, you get 16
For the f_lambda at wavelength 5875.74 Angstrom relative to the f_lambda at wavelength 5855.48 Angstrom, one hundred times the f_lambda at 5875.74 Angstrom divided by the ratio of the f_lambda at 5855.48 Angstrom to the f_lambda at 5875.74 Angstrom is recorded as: 280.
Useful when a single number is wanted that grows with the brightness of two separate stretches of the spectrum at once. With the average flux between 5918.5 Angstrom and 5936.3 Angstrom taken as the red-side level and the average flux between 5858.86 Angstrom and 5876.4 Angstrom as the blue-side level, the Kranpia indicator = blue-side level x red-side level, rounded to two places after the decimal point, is 8.95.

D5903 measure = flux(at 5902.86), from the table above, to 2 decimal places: 2.66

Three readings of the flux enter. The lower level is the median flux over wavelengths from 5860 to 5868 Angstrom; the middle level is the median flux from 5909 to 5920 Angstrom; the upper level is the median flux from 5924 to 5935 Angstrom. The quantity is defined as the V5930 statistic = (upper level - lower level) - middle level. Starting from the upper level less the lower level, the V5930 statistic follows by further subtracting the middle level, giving -2.90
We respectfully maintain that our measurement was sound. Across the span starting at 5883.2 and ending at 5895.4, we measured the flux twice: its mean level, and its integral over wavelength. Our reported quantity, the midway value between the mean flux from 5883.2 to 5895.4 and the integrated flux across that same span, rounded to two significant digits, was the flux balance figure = 16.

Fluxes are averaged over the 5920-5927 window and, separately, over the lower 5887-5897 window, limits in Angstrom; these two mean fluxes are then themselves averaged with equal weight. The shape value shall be 2.65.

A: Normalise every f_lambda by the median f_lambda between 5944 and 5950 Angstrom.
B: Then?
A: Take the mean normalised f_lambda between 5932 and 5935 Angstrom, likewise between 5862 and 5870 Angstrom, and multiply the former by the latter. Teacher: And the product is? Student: 1.01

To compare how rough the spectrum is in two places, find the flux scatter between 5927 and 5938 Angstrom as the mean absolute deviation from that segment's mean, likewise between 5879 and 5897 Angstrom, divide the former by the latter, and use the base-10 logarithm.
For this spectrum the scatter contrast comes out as -1.2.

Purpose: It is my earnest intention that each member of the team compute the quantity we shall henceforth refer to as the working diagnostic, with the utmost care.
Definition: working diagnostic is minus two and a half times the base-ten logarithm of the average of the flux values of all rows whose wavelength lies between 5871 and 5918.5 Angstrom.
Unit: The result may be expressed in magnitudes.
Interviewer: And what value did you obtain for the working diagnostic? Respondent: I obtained -1.06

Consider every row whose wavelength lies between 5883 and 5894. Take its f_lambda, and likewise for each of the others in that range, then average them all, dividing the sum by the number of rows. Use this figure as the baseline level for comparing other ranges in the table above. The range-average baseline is 2.38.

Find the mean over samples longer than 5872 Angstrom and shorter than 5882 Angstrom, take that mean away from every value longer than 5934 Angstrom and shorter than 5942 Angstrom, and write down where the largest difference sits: 5941.04 Angstrom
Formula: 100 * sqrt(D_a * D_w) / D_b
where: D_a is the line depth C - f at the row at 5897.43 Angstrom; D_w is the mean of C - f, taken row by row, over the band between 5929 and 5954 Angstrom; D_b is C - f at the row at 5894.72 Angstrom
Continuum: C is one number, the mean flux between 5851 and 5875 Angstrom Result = 13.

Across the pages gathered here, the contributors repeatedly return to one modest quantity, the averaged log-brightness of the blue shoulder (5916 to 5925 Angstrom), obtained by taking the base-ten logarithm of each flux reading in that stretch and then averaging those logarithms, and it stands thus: 0.471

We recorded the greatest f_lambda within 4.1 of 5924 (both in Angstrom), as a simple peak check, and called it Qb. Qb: 3.04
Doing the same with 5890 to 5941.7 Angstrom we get 3.04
